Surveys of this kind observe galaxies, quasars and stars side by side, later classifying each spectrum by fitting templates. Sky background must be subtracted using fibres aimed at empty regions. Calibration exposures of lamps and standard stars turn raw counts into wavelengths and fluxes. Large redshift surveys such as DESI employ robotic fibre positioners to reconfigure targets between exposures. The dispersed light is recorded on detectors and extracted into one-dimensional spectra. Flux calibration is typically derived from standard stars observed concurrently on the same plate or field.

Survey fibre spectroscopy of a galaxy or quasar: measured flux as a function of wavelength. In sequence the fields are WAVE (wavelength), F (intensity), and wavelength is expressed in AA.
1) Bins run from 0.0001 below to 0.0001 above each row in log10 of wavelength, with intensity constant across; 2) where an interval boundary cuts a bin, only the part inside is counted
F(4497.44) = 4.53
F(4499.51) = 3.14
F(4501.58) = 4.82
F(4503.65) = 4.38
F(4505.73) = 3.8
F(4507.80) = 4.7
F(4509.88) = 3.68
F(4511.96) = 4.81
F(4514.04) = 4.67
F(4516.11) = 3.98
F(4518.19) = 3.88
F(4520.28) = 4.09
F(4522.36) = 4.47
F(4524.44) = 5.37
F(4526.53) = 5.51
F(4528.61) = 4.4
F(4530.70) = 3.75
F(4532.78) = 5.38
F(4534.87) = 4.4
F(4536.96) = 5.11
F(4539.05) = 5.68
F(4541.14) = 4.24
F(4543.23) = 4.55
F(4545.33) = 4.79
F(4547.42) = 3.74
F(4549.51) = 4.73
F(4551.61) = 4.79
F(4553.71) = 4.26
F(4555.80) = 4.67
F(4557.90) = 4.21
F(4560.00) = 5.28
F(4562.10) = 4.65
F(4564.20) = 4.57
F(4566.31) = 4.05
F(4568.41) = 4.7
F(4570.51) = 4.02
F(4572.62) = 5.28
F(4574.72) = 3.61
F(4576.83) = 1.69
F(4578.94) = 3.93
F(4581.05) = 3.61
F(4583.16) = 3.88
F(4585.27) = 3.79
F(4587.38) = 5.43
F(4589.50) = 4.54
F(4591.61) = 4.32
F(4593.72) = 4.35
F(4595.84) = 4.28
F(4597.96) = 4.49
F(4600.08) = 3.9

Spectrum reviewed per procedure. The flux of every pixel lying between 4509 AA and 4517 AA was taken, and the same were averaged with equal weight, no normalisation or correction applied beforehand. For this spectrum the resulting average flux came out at 4.3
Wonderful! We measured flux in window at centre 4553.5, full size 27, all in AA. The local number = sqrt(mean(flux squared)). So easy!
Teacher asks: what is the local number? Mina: 4.52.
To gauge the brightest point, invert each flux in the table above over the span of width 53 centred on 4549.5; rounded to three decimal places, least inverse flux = 0.176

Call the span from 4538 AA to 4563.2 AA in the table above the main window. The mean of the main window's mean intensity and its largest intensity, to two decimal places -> 5.16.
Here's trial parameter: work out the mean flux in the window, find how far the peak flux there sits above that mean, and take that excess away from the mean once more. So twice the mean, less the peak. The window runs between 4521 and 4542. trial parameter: 4.0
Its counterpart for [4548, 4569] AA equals 3.9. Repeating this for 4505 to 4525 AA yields 3.3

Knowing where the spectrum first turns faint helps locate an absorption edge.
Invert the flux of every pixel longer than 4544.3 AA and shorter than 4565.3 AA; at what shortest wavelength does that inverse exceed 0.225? 4547.42 AA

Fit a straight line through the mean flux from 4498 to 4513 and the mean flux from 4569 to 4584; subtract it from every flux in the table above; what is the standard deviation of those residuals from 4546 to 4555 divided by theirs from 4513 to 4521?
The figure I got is 1.4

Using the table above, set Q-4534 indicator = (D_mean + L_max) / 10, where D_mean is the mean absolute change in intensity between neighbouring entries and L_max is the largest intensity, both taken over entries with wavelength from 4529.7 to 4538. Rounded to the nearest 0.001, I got 0.649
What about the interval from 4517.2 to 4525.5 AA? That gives 0.587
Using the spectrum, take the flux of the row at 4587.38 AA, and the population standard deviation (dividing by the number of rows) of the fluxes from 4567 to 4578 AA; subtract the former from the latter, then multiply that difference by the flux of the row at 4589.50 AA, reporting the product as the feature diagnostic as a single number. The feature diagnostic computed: -19.1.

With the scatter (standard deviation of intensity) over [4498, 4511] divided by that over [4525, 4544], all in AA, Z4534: 1.0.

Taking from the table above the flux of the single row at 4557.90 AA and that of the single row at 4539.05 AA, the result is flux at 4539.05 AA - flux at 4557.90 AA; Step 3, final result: 1.5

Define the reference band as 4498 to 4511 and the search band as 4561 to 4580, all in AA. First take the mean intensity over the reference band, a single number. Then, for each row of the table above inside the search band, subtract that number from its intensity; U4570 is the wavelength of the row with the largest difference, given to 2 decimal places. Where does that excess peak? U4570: 4572.62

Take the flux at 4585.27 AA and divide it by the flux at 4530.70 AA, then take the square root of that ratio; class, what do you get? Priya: 1.01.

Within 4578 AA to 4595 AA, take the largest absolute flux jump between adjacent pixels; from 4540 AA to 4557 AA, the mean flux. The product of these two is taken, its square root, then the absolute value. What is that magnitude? 2.71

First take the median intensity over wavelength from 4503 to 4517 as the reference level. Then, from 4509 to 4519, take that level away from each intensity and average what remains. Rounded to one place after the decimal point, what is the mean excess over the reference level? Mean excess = -0.2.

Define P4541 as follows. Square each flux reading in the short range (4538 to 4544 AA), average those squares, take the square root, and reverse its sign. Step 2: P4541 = -4.86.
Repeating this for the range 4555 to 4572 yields -4.54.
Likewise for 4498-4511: -4.13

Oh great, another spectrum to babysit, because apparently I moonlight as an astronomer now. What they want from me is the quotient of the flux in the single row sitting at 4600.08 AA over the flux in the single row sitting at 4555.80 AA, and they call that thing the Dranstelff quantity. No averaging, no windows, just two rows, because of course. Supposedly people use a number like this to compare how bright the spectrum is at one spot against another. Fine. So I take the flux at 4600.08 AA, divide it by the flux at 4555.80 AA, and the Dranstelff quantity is 0.84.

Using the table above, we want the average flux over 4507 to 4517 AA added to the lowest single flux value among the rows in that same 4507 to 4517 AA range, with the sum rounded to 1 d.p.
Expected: 8.0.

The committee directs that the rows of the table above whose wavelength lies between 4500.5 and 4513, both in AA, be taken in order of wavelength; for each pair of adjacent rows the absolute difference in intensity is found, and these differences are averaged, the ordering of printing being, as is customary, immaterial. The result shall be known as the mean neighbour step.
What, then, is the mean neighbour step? 0.81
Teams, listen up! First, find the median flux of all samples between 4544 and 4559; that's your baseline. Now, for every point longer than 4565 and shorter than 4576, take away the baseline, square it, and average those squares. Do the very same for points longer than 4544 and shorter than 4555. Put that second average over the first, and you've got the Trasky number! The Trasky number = 0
